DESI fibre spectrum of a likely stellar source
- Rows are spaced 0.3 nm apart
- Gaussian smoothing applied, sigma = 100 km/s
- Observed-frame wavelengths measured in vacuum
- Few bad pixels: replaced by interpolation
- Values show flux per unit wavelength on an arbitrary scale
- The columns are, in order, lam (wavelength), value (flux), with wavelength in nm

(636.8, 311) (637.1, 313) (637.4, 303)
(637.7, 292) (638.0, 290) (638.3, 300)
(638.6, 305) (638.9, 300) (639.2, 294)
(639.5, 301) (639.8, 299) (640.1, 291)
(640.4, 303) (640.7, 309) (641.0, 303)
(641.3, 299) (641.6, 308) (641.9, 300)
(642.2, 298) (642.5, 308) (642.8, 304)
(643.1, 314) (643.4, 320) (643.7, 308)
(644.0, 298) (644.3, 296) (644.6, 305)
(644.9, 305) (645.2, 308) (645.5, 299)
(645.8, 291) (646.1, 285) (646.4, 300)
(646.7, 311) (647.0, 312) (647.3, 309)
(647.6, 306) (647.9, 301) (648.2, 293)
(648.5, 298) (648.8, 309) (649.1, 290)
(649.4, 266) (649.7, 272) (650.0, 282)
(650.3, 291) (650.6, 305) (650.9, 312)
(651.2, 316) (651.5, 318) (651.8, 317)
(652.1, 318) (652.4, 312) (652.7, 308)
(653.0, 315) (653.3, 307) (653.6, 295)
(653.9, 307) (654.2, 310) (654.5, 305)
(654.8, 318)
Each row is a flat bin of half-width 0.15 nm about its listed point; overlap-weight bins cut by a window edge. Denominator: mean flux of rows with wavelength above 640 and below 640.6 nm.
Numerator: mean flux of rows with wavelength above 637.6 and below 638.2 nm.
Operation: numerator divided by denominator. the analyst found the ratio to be 0.98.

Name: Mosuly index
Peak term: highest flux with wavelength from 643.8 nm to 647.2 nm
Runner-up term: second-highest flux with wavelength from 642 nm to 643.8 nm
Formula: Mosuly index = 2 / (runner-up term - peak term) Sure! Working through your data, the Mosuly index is 1.0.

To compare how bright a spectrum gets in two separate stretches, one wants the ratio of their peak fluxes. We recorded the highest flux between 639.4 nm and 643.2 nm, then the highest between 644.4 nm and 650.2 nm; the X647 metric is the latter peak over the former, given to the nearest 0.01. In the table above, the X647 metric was 0.99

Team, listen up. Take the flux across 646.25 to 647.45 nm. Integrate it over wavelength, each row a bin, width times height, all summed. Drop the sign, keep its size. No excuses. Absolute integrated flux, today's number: 370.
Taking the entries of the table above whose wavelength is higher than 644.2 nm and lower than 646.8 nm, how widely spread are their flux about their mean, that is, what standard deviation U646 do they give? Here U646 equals 8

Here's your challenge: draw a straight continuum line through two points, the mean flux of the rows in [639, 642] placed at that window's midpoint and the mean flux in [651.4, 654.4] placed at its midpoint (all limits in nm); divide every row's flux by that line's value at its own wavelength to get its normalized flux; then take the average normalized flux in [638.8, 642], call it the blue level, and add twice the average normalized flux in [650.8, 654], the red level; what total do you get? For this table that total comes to 3.01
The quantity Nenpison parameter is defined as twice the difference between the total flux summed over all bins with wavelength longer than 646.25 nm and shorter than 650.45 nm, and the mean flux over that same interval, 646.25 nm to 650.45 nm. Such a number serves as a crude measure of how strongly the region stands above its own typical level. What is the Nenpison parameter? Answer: 7689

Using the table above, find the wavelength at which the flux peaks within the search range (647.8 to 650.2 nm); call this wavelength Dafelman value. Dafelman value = 648.8 nm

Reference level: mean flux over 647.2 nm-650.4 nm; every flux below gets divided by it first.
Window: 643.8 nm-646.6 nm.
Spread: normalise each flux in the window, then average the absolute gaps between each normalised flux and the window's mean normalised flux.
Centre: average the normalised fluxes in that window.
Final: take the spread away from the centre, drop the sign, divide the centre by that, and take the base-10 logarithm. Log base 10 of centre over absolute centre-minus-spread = 0.0079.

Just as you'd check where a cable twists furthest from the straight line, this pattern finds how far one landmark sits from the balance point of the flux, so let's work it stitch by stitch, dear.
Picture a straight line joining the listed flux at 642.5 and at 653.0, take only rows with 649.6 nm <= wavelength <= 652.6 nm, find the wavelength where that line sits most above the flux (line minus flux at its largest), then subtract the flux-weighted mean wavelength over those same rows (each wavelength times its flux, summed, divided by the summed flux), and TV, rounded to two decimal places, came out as -1.39 nm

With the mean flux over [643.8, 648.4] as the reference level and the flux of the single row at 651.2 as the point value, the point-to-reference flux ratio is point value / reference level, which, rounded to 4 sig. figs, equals 1.049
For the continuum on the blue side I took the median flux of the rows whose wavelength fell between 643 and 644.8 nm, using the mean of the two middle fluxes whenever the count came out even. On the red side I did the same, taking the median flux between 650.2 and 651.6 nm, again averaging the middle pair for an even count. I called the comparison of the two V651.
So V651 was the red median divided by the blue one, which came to 1.02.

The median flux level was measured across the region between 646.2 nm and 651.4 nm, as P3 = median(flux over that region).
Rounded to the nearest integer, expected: 301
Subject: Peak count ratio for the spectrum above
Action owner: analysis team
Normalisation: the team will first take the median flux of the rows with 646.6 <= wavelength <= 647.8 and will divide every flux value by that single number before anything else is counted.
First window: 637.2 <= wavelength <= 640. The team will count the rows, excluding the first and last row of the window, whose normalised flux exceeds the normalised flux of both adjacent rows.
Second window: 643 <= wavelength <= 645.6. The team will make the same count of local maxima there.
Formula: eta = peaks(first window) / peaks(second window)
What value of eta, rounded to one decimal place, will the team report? 1.0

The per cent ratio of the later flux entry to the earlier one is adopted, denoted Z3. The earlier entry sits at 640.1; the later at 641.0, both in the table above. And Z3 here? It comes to 104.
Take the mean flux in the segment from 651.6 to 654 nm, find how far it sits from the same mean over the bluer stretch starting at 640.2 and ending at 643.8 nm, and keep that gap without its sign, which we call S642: 4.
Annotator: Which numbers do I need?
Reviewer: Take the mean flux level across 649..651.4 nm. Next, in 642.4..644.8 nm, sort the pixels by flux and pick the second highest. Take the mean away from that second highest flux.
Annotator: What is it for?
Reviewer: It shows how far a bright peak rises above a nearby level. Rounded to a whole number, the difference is 22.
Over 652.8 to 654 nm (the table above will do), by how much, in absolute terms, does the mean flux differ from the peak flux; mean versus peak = 9.0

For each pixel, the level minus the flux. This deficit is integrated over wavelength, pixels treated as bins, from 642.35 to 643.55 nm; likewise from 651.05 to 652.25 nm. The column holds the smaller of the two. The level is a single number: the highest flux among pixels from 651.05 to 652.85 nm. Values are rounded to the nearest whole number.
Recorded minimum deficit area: 1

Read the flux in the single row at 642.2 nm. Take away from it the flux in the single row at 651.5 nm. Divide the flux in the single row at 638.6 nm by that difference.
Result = -15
